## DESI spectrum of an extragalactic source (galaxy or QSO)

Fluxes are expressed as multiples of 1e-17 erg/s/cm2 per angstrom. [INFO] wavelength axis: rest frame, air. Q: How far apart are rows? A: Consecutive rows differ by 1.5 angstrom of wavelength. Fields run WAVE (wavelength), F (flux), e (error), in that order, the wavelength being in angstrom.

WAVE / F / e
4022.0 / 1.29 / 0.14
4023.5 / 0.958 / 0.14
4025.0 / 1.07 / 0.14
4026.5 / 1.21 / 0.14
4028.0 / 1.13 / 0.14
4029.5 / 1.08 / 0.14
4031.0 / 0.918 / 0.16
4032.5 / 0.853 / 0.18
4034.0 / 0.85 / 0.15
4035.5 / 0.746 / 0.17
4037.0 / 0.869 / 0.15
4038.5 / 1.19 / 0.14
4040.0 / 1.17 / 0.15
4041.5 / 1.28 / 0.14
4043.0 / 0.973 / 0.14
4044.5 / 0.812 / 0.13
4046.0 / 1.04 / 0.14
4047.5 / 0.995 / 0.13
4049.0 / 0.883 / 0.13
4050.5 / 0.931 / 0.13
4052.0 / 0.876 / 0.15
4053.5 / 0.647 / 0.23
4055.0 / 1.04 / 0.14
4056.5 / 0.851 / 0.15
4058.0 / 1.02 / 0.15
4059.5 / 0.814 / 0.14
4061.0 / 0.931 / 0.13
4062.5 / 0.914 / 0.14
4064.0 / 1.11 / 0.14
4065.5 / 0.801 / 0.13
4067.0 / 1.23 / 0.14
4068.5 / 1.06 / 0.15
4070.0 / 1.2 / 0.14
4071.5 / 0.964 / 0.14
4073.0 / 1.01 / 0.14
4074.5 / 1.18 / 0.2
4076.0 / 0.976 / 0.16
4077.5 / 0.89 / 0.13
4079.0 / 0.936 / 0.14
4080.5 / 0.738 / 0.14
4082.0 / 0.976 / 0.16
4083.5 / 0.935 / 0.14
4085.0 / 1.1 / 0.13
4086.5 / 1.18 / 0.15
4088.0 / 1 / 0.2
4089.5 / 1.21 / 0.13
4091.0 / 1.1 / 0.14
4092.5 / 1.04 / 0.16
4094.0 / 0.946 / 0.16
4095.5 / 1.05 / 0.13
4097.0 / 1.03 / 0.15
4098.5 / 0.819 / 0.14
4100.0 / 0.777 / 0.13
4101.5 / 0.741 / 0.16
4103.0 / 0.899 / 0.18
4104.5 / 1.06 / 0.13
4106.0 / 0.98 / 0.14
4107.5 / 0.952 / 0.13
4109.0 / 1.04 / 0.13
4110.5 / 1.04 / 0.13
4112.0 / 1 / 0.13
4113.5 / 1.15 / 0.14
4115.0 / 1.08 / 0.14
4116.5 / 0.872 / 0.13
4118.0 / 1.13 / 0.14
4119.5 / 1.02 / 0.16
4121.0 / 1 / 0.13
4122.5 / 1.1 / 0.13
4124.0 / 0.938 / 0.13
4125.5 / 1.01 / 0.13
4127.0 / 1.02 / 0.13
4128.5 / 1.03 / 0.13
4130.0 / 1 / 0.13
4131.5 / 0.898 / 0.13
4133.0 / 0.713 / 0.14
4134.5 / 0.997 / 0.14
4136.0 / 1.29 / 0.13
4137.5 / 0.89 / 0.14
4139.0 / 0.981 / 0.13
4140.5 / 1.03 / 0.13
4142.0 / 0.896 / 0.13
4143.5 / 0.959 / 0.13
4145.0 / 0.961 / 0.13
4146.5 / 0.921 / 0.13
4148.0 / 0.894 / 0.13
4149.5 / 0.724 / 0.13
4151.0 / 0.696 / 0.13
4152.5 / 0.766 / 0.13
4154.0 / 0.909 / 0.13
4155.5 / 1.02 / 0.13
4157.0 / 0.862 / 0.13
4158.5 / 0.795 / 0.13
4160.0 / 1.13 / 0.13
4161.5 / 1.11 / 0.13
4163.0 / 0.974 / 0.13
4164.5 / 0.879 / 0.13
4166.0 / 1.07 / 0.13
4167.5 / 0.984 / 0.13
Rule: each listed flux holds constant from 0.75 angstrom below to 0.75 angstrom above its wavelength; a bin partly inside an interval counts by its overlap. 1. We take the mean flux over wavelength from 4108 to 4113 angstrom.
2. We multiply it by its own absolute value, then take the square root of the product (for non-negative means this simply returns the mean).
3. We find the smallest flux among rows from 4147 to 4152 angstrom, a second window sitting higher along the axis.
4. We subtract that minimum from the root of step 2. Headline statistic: 0.33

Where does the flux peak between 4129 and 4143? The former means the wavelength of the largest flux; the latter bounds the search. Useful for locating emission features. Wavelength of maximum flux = 4136.0 angstrom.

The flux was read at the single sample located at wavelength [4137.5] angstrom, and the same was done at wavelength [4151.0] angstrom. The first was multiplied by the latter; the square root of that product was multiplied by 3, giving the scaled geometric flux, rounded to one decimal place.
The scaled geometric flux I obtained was 2.4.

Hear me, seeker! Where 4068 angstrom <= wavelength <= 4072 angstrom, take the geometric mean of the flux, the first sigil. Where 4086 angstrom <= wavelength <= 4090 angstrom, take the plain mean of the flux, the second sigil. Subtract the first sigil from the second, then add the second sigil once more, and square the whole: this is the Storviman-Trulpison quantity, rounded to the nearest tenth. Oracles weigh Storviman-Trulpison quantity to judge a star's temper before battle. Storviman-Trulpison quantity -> 1.4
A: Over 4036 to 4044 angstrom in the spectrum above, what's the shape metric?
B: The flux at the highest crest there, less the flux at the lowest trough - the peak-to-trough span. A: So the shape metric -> 0.411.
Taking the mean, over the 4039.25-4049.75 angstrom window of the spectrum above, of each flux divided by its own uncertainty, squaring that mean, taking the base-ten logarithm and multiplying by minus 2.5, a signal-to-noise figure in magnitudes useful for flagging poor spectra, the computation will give -4.36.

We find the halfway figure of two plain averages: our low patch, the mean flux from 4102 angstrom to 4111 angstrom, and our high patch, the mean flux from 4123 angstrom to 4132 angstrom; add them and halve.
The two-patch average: 0.99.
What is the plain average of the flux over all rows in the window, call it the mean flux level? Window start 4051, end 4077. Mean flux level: 0.98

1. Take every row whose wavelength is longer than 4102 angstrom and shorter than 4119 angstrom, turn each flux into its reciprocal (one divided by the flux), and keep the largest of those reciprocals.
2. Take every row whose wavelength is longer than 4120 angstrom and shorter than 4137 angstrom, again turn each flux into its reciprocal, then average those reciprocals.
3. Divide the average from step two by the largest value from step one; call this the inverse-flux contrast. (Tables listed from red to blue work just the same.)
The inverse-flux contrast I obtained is 0.89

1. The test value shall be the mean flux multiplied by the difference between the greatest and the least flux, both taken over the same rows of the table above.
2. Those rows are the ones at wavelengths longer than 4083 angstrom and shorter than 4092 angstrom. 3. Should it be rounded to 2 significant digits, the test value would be 0.30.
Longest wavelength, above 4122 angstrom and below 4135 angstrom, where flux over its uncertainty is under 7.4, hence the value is 4134.5 angstrom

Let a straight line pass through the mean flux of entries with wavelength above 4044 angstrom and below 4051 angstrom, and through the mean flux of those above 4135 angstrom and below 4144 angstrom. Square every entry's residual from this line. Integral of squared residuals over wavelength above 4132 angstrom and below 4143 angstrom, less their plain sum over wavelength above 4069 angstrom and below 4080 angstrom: 0.17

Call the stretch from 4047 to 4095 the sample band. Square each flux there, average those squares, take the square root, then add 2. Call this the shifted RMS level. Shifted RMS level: 2.99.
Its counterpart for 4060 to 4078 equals 3.03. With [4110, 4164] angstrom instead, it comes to 2.98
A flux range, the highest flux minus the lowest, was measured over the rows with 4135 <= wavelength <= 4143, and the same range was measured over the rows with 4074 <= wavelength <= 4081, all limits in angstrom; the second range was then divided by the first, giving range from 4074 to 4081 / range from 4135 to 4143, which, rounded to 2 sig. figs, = 1.1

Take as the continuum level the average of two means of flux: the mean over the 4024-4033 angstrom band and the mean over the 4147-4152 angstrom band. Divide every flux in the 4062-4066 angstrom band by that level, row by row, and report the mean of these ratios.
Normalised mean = 1.04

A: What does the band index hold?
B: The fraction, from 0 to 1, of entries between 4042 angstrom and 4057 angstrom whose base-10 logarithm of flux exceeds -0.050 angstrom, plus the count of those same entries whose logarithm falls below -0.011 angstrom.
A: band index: 7.5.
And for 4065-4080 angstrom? 4.8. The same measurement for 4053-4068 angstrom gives 6.6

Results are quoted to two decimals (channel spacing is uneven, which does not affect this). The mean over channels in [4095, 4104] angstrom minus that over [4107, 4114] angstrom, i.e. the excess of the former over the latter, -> -0.15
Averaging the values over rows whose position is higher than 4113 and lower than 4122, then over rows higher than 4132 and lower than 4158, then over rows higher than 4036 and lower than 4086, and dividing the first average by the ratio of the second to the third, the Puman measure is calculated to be 1.12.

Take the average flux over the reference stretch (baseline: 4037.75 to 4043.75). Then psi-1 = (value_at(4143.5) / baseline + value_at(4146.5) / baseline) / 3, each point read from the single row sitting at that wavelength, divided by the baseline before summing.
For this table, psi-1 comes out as 0.54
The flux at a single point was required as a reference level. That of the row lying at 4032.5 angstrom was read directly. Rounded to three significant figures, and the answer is 0.853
